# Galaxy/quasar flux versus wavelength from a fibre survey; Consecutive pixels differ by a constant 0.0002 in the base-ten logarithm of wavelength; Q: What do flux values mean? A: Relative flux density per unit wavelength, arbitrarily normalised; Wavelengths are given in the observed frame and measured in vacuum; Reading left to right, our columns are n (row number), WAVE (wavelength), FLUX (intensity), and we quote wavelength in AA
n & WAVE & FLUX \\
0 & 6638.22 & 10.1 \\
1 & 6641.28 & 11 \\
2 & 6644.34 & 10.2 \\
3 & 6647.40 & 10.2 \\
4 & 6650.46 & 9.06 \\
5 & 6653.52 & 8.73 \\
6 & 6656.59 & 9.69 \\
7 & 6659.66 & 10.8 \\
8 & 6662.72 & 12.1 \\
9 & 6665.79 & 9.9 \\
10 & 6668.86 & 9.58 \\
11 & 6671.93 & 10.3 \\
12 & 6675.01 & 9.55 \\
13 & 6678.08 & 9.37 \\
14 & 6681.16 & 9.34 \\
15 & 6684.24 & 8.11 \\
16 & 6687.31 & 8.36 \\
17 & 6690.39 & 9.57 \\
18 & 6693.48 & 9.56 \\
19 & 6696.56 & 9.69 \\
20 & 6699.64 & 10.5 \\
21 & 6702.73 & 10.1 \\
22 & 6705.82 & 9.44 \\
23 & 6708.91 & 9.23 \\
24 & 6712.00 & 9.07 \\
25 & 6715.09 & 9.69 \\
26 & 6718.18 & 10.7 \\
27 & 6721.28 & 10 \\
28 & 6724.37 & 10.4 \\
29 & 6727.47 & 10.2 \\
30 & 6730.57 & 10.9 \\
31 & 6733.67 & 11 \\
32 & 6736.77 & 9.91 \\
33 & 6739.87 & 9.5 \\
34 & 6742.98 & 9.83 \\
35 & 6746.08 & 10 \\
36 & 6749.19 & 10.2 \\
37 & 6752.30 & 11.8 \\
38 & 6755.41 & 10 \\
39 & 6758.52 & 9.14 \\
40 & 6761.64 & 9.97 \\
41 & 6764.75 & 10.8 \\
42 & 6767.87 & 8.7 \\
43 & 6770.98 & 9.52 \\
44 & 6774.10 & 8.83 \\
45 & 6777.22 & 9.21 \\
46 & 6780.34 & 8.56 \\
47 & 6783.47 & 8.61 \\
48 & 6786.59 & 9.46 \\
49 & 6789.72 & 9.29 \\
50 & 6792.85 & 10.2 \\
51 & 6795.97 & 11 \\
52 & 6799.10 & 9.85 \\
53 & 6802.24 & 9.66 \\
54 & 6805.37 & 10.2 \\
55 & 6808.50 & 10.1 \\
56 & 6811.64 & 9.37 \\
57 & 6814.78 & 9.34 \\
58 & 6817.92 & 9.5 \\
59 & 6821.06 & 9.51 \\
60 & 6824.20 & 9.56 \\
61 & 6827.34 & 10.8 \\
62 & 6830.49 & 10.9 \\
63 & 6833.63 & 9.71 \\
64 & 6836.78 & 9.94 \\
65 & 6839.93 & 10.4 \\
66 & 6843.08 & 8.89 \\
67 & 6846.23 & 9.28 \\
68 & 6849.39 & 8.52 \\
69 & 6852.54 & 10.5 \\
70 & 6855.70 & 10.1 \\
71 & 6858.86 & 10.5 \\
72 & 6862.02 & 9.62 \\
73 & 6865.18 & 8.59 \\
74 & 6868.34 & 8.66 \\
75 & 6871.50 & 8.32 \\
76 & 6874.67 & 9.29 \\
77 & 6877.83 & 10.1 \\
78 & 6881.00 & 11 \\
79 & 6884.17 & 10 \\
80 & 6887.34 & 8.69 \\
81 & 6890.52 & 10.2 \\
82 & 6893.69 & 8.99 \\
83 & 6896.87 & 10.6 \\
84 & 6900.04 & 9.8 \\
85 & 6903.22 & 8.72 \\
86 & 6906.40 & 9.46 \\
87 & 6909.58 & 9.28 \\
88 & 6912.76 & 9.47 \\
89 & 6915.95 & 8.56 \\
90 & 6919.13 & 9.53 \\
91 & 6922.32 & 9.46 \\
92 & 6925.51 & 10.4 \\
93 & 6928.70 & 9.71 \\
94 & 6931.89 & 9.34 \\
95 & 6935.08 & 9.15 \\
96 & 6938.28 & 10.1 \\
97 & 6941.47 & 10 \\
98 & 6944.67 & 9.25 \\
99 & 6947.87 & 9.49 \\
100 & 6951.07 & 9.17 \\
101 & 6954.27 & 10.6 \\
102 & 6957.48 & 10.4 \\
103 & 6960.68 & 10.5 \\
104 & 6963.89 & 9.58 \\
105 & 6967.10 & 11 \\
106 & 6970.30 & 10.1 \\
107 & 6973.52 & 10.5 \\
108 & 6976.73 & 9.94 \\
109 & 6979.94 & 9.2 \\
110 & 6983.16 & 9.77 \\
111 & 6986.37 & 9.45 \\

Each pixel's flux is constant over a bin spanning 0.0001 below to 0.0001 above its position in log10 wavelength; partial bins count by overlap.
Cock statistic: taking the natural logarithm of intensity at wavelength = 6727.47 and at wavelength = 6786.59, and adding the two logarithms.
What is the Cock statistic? 4.57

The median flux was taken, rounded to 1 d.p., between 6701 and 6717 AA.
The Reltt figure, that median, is 9.4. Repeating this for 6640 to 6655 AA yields 10.2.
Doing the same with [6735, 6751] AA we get 9.9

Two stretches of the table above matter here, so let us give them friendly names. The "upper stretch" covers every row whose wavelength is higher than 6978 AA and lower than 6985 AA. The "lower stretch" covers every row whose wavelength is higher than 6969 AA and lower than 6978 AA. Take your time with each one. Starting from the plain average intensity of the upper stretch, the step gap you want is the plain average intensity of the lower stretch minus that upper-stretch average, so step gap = 0.7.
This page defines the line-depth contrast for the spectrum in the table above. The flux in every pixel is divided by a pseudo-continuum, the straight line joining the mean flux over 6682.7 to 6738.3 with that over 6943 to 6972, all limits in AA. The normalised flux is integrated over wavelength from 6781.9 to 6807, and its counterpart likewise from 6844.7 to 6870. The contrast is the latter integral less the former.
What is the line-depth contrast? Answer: -0.7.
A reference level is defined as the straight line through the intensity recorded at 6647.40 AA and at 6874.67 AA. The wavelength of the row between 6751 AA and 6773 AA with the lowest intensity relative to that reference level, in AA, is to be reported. 6767.87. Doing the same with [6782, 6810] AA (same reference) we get 6783.47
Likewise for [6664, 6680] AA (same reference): 6678.08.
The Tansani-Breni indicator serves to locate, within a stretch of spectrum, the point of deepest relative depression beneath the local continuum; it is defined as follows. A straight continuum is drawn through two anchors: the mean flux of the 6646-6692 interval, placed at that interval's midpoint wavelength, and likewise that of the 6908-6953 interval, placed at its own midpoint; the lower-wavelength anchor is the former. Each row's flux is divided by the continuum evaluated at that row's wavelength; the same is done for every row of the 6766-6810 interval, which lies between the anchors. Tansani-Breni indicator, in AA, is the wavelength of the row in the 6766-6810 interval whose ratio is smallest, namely 6780.34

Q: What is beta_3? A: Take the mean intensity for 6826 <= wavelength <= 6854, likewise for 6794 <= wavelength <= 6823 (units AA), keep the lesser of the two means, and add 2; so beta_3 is 11.8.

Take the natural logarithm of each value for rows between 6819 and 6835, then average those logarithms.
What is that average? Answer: 2.31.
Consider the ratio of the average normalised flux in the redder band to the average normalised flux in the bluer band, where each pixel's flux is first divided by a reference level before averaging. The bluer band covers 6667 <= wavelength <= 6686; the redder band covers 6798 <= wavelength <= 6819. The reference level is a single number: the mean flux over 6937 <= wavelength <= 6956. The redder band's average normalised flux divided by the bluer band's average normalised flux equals 1.04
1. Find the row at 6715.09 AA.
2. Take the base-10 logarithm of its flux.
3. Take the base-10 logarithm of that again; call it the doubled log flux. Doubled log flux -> -0.0060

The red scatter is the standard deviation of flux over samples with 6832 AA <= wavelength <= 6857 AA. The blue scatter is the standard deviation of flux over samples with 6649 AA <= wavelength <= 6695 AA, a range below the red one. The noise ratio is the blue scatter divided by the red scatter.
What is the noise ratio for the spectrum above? 1.4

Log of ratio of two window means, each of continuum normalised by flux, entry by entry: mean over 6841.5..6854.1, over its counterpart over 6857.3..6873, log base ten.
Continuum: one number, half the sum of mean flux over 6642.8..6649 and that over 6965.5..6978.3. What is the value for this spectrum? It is -0.008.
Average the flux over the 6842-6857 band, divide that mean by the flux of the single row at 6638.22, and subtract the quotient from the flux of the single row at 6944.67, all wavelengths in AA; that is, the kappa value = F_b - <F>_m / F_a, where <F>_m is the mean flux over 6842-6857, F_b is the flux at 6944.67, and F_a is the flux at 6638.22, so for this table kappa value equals 8.3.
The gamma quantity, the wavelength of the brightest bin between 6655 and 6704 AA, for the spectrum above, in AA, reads 6662.72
